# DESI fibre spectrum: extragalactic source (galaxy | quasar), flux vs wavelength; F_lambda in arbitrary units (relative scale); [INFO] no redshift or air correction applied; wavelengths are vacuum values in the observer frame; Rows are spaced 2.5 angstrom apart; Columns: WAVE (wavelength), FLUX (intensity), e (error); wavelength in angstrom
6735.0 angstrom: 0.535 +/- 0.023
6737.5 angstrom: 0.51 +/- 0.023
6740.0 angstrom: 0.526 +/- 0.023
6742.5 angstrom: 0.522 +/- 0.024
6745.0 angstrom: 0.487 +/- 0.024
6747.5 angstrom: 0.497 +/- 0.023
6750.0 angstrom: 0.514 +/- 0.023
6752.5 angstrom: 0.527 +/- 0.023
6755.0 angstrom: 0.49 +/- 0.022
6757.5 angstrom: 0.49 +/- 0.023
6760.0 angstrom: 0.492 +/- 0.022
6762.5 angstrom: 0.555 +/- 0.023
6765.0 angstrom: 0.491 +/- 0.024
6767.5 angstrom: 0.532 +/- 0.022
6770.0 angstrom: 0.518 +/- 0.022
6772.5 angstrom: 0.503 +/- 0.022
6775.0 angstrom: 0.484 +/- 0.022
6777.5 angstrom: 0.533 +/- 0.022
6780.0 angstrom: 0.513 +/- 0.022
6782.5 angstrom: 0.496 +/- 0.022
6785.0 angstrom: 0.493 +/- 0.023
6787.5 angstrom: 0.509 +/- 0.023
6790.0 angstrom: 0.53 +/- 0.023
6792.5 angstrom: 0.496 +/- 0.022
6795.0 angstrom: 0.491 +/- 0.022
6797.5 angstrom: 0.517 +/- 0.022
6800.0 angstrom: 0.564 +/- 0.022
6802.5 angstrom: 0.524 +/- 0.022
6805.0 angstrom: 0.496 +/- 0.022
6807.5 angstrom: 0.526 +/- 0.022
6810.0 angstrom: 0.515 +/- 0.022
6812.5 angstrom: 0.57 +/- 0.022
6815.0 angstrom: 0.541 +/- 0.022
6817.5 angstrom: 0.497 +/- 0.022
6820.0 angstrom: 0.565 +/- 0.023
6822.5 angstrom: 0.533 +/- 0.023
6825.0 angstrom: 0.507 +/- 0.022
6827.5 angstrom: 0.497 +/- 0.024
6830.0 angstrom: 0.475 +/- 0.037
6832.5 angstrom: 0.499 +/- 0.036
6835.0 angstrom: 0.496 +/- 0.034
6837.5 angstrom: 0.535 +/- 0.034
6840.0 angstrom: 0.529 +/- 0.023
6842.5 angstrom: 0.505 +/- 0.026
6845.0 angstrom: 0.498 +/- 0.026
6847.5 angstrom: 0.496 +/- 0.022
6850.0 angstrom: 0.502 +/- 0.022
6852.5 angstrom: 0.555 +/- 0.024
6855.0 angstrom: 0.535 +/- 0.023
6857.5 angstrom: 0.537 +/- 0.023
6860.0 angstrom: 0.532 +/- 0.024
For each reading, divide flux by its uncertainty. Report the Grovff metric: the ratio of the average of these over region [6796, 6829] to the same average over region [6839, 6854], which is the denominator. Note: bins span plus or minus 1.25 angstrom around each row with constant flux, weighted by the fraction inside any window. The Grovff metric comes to 1.09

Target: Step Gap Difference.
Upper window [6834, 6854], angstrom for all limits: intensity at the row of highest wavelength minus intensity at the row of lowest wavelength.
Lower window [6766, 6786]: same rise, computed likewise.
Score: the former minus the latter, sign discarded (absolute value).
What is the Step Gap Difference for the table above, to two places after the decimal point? 0.10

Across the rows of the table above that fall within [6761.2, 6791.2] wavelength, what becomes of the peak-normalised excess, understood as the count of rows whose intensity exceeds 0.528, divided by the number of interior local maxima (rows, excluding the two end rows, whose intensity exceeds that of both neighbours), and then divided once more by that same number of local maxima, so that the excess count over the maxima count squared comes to 1.0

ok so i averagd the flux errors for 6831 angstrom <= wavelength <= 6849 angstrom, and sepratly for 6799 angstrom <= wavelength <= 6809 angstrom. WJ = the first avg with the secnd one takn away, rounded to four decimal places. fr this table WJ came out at 0.0067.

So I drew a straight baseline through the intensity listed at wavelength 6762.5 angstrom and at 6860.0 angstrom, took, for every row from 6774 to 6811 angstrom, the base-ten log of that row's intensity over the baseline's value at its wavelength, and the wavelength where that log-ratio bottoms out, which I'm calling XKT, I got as 6775.0 angstrom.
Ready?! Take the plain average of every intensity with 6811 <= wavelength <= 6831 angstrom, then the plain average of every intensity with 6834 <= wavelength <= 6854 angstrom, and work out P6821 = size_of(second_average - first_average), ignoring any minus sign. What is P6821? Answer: 0.0086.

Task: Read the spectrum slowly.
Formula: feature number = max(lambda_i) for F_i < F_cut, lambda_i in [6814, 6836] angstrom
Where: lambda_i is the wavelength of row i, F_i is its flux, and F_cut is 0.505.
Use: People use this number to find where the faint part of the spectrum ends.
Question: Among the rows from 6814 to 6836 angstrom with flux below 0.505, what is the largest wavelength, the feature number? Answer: 6835.0 angstrom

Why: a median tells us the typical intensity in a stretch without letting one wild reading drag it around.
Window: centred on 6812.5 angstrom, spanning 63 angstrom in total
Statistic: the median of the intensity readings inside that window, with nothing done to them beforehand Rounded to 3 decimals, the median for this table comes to 0.509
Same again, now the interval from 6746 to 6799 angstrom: 0.503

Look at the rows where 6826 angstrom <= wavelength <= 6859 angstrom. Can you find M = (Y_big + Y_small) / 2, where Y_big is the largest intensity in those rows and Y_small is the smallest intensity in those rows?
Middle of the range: 0.515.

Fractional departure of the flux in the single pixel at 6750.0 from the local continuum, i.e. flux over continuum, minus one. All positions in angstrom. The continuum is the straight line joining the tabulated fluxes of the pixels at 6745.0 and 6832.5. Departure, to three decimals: 0.054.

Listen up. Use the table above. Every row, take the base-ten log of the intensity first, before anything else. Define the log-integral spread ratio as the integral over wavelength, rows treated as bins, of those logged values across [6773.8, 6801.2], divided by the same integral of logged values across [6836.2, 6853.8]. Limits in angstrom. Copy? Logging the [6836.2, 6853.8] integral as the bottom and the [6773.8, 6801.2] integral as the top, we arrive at 1.6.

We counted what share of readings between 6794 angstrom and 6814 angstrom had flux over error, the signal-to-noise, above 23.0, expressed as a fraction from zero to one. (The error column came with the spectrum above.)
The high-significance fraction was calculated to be 0.75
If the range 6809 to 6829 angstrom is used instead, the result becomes 0.75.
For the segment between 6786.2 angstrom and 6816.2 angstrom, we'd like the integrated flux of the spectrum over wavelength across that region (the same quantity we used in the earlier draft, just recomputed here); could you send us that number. 15.7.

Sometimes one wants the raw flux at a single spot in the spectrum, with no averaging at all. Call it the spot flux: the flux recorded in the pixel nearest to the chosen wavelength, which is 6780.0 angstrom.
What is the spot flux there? 0.513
